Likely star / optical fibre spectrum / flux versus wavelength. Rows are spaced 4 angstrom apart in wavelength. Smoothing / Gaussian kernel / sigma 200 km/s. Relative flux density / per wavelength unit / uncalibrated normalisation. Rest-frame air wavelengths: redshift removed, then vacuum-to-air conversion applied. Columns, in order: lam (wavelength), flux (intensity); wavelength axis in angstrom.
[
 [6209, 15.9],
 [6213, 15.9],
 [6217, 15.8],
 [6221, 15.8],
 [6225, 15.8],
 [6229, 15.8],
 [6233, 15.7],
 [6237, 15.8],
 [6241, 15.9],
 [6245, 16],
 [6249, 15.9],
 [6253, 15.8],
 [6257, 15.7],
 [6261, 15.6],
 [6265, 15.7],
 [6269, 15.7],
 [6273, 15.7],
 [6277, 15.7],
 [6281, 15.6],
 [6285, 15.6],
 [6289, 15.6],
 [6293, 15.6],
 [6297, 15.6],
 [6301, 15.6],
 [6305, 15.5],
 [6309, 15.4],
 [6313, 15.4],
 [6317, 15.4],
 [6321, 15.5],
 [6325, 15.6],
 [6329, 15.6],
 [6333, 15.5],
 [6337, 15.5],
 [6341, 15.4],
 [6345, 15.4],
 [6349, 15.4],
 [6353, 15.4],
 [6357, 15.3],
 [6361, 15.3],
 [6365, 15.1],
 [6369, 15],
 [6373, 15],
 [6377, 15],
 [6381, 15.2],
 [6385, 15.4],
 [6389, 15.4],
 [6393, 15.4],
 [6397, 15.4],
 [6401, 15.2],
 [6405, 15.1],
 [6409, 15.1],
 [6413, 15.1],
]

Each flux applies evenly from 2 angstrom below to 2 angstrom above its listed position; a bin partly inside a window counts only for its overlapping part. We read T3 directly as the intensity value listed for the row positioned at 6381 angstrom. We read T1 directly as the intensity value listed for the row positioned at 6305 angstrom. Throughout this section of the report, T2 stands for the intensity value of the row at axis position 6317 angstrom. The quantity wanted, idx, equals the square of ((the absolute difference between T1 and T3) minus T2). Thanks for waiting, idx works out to 228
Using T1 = 15.5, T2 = 15.4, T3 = 15.2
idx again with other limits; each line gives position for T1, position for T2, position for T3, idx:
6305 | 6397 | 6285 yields 234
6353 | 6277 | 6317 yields 246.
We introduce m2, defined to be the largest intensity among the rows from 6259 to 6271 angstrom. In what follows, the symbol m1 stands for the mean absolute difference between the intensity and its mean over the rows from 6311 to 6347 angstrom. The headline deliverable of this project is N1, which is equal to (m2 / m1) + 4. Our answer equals 231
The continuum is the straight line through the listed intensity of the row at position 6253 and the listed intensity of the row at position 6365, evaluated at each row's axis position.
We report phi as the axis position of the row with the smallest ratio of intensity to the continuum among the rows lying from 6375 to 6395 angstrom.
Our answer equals 6377 angstrom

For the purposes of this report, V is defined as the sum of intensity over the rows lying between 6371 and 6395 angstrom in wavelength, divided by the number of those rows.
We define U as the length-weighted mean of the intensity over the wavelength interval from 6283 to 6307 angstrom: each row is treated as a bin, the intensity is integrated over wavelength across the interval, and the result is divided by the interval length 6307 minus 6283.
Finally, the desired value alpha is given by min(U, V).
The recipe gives 15.2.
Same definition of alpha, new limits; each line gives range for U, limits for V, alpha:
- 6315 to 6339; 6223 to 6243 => 15.5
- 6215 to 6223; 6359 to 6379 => 15.1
